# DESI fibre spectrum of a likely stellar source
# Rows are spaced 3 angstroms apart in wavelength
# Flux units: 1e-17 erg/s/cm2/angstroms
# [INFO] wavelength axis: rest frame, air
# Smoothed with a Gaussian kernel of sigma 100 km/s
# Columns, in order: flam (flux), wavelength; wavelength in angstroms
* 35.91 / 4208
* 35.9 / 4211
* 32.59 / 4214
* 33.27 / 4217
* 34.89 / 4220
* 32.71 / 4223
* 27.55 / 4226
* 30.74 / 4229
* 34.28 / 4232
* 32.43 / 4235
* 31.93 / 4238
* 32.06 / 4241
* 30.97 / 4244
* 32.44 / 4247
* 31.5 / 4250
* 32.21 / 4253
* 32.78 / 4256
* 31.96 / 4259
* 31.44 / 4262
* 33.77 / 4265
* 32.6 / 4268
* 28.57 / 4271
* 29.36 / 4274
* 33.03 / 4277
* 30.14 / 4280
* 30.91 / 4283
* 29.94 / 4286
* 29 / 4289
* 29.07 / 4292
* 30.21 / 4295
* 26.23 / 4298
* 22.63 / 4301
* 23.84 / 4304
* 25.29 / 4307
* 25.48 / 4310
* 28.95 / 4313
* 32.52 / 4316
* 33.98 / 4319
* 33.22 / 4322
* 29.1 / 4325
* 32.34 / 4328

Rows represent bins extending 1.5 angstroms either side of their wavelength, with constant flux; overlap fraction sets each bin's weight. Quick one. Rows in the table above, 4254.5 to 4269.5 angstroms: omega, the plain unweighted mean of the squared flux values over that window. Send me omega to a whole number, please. 1058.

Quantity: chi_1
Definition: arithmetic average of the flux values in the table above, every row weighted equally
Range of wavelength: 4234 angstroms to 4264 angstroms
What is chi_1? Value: 32.0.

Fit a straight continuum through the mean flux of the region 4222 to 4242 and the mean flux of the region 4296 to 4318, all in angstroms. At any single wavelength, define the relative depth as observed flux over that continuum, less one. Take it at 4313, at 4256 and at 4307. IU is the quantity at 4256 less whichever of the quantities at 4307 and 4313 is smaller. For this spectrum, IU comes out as 0.14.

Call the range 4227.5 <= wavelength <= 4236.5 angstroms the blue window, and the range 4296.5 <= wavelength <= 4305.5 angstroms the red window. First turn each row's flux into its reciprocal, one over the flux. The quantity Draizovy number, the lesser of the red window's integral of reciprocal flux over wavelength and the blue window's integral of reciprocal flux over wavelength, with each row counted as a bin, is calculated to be 0.2776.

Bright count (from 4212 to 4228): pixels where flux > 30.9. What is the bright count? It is 4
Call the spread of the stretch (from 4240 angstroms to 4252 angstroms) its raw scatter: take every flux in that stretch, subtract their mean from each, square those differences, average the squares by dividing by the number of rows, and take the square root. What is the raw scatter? 0.6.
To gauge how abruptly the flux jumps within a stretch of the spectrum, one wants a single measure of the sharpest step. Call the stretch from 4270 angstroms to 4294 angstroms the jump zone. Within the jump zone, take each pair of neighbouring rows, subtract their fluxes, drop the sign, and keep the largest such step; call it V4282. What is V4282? 3.67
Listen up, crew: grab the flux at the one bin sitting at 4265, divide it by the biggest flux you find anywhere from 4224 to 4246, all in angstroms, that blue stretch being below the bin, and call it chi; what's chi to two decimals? 0.99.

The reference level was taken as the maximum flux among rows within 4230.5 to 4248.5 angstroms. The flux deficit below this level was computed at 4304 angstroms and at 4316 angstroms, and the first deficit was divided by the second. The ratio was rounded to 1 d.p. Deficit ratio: 5.9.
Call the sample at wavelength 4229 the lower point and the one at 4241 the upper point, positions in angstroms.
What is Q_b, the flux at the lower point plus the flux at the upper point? 63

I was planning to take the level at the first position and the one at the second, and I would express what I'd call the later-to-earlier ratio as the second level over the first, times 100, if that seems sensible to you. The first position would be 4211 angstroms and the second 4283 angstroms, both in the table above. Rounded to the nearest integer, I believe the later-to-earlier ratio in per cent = 86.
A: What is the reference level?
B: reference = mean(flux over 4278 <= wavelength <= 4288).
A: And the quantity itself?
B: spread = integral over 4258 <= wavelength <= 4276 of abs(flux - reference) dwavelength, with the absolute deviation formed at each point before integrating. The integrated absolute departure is 34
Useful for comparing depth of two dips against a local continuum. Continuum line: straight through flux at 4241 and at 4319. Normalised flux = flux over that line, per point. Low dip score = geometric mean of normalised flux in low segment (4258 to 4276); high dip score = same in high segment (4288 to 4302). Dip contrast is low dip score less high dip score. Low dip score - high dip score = 0.14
